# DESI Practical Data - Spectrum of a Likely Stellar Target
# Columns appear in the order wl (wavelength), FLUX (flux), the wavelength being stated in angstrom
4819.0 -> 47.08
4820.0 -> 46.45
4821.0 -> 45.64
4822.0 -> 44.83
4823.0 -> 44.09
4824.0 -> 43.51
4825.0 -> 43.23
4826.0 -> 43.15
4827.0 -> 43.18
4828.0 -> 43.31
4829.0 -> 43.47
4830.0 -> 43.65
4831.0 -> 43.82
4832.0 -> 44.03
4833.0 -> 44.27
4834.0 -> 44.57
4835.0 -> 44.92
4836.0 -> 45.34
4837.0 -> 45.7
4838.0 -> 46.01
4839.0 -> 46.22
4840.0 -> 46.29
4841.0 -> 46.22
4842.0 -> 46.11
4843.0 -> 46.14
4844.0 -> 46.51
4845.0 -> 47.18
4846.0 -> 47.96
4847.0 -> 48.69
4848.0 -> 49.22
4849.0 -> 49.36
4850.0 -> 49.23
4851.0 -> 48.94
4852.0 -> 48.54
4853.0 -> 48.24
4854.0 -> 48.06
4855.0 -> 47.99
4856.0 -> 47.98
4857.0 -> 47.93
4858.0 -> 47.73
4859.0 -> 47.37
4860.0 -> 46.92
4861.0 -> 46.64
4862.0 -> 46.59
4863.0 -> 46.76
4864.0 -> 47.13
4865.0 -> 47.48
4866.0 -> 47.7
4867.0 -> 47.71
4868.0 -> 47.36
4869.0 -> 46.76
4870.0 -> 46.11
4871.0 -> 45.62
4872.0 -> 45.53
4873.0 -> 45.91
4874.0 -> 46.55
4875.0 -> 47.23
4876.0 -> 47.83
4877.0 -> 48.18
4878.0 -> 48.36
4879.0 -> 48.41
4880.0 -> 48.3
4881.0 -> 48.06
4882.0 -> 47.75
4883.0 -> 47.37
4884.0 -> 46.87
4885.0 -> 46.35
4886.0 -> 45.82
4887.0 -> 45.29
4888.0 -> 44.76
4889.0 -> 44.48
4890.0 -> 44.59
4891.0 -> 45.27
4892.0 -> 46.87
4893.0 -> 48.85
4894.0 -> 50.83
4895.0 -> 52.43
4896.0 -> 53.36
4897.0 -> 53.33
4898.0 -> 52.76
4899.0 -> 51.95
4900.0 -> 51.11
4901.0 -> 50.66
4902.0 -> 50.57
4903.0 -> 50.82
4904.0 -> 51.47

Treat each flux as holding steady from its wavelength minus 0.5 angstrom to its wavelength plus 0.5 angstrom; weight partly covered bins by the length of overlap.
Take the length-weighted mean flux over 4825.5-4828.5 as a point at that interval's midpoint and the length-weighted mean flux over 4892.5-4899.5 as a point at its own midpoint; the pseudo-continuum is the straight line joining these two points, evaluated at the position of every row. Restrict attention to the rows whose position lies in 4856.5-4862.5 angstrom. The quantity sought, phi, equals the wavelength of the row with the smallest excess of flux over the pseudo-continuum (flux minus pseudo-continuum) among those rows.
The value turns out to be 4862.0 angstrom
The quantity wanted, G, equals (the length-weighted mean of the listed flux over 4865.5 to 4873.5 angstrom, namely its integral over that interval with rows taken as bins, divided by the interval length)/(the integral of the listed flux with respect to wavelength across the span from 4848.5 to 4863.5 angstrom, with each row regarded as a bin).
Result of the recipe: 0.065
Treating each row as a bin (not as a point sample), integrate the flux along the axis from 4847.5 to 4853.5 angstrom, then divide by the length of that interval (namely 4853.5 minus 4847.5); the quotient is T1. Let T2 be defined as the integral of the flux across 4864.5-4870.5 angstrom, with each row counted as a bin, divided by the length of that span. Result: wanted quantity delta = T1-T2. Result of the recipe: 2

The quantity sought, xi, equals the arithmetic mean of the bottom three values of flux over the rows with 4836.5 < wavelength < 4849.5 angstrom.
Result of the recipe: 45.9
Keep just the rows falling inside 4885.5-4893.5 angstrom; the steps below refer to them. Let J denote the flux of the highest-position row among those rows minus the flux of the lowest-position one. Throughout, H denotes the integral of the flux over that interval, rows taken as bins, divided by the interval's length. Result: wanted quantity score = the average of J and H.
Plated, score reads 24.4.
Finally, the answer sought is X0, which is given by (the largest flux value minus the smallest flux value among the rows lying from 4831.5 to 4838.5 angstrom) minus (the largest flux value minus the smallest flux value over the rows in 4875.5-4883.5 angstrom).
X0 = 0.9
